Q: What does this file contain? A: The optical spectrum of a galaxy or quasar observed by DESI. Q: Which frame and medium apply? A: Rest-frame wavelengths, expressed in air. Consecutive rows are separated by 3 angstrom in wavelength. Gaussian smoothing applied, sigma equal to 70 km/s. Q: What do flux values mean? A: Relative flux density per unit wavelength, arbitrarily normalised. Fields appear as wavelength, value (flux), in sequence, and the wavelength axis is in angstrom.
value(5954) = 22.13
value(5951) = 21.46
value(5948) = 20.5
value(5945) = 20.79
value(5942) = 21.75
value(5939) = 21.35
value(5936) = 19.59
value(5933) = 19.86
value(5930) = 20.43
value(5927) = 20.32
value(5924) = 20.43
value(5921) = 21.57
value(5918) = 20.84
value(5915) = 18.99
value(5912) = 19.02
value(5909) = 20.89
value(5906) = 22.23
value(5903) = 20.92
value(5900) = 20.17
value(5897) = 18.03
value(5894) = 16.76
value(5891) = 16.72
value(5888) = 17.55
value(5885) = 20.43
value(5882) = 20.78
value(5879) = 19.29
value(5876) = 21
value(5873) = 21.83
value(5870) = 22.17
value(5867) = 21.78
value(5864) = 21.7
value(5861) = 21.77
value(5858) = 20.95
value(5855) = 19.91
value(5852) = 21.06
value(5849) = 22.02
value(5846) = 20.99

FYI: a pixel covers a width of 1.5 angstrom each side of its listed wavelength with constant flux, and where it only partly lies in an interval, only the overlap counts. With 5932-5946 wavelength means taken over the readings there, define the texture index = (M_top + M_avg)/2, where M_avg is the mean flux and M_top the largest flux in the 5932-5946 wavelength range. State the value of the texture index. 21.2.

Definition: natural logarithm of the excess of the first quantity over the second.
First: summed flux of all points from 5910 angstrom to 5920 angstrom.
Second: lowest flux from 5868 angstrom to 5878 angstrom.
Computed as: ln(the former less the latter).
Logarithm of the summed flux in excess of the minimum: 3.63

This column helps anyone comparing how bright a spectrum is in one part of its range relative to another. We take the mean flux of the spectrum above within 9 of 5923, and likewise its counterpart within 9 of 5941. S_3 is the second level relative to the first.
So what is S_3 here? 1.01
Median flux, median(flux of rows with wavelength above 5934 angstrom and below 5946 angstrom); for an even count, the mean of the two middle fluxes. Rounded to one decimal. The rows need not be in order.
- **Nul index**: 21.1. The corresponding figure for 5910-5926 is 20.4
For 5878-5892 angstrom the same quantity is 19.3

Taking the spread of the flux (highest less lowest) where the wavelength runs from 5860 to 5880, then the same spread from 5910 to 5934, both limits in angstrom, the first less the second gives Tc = 0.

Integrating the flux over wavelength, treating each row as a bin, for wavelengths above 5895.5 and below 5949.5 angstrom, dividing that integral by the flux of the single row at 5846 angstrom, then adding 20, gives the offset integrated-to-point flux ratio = 73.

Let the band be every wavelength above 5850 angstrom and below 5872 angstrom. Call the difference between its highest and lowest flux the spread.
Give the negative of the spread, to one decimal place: -2.3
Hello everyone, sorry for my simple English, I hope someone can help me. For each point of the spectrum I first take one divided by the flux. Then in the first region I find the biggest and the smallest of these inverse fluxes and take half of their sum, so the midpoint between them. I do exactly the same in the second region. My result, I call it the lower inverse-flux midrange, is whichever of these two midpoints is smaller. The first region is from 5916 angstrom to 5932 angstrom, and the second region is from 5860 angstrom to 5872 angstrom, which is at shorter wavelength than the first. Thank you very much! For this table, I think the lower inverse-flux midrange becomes 0.0456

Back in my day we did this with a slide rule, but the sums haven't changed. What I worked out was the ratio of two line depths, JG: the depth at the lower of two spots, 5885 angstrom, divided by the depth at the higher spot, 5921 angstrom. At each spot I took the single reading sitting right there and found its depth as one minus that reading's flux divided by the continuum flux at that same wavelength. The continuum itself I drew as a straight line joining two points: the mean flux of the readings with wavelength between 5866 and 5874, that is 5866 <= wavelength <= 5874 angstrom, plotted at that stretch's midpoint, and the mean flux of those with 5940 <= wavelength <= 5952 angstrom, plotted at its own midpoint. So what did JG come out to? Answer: -7.4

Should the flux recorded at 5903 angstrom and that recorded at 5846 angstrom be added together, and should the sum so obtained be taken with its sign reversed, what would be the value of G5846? -41.9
